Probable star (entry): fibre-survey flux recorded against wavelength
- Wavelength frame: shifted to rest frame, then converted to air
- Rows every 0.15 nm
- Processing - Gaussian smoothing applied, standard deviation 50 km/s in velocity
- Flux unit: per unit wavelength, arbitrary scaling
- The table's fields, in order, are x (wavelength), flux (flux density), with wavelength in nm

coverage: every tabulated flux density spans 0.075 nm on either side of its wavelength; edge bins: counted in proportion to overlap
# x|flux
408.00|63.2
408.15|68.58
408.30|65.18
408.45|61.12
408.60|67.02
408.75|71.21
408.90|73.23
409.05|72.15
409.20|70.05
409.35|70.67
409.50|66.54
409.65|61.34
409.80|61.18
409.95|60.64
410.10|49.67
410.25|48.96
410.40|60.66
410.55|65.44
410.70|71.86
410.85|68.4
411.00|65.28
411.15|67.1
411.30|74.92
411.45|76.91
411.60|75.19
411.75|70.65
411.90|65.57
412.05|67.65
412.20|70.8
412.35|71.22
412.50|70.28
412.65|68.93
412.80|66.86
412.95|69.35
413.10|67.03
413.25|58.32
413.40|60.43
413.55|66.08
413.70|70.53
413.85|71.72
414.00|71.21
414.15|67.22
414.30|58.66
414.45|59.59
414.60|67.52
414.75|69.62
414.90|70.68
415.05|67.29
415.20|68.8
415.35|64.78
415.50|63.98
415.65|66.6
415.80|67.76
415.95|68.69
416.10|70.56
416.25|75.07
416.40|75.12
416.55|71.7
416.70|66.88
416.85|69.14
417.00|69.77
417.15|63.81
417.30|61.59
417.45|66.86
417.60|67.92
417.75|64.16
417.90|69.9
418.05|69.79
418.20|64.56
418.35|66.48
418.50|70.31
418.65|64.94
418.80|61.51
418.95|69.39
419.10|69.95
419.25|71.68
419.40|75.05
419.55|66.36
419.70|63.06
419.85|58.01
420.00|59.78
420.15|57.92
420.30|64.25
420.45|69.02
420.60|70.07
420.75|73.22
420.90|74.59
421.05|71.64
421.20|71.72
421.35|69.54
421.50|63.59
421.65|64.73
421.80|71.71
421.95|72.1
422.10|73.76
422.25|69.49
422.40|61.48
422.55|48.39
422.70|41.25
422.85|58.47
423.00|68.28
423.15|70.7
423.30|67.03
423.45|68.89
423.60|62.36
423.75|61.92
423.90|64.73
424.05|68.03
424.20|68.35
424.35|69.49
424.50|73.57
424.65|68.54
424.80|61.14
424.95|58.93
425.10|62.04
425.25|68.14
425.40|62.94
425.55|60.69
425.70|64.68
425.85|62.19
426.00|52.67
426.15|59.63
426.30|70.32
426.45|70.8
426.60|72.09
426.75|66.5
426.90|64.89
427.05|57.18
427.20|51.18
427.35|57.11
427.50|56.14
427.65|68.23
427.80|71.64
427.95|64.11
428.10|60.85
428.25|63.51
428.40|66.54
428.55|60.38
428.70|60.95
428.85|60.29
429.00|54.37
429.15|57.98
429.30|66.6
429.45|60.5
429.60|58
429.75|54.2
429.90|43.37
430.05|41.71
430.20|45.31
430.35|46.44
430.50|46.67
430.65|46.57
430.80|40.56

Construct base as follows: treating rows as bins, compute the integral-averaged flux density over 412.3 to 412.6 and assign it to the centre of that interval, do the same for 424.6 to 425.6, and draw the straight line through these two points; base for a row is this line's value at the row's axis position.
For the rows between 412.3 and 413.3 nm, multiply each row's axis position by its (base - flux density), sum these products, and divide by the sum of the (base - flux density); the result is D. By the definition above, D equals 413.11 nm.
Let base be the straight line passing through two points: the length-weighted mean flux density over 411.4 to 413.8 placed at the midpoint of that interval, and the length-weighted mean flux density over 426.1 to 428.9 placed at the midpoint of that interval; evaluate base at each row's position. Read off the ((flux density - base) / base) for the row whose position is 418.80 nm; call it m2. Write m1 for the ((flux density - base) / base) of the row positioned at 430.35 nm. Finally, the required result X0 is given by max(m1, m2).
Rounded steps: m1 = -0.26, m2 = -0.07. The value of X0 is -0.072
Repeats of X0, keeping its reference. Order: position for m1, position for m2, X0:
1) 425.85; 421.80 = 0.098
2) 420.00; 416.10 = 0.049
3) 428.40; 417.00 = 0.056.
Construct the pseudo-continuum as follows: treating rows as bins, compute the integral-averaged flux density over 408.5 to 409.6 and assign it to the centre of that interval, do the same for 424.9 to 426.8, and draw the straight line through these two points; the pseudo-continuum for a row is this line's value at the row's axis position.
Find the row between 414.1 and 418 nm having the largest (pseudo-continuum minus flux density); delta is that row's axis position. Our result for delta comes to 414.30 nm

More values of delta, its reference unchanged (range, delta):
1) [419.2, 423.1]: 422.70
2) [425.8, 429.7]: 427.20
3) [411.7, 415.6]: 413.25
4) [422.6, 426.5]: 422.70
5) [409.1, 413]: 410.25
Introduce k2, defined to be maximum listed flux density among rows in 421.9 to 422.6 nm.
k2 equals 73.76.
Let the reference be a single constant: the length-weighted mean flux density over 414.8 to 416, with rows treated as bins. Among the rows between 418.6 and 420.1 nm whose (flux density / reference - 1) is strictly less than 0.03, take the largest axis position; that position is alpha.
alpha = 420.00 nm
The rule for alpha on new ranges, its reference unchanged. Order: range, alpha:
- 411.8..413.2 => 413.10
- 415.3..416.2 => 415.95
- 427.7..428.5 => 428.40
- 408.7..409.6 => 409.50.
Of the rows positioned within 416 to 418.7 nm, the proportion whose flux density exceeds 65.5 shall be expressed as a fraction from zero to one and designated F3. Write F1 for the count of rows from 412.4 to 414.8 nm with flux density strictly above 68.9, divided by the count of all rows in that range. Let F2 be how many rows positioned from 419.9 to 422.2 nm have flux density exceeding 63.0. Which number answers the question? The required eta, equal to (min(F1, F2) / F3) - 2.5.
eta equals -1.89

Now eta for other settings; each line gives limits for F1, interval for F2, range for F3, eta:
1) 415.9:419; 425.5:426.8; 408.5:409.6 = -2.02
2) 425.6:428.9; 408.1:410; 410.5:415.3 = -2.28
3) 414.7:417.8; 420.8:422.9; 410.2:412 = -1.93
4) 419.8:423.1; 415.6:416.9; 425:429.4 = -0.89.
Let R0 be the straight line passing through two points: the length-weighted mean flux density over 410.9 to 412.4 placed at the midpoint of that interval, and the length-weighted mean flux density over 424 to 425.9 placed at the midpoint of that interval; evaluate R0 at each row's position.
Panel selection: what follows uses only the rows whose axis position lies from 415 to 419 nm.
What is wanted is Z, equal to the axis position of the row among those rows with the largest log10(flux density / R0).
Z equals 416.40 nm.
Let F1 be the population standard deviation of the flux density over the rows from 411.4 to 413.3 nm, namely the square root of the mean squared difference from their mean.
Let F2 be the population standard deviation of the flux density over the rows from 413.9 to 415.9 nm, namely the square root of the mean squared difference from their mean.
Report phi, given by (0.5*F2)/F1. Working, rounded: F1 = 4.4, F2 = 4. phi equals 0.4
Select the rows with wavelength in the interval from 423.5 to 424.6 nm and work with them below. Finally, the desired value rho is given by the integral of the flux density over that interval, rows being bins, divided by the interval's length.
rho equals 67.0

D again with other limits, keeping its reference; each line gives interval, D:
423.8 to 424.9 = 424.34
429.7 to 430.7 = 430.21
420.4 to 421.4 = 420.92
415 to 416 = 415.43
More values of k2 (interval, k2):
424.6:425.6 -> 68.54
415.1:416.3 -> 75.07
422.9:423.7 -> 70.7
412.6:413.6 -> 69.35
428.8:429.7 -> 66.6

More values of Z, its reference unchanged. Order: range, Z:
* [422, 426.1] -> 424.50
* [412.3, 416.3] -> 416.25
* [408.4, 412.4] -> 411.45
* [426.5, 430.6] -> 427.80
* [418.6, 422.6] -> 420.90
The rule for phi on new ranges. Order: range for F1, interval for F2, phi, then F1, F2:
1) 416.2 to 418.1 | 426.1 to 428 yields 0.9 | 3.9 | 7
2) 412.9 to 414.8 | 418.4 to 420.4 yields 0.6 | 4.8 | 5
